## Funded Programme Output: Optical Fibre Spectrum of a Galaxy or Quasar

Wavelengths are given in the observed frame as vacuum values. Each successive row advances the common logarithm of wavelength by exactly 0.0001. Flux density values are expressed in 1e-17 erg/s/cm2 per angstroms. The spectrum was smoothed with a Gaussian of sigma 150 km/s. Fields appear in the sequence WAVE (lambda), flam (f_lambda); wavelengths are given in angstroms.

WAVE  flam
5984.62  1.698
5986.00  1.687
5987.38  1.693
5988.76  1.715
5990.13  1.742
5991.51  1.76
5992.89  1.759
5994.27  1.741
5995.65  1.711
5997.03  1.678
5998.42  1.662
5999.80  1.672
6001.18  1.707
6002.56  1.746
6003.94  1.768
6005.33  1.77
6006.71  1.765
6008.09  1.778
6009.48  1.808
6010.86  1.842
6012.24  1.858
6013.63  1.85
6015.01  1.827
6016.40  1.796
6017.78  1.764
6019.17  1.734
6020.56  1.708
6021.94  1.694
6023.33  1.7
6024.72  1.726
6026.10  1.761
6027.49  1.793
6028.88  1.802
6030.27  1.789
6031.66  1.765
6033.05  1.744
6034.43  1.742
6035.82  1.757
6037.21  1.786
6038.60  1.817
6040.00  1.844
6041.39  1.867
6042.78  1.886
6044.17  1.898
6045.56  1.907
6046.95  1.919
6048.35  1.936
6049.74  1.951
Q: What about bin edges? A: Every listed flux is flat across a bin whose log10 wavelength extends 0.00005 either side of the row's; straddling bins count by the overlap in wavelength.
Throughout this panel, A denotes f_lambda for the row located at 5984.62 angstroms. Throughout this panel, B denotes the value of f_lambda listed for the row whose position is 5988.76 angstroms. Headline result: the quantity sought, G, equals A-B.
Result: -0.02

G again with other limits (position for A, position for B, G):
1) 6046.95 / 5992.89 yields 0.16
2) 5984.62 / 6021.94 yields 0.00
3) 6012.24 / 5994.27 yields 0.12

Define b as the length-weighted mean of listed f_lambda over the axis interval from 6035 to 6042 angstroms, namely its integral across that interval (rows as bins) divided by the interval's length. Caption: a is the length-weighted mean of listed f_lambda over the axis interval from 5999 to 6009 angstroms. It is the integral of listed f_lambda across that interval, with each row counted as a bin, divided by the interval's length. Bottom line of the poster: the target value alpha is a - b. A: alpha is -0.066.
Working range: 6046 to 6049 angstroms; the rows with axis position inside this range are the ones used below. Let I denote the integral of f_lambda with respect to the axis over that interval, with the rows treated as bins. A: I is 5.8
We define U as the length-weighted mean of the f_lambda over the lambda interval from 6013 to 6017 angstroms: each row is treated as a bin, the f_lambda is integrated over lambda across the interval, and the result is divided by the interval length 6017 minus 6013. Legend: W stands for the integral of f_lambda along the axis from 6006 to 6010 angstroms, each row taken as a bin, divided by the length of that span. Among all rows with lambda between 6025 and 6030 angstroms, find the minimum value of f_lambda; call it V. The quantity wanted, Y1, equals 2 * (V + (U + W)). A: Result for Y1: 10.7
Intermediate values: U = 1.82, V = 1.761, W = 1.78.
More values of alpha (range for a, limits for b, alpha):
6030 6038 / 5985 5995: 0.037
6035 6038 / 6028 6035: 0.001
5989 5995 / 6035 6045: -0.085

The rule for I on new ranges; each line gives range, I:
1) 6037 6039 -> 3.6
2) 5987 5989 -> 3.4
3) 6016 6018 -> 3.6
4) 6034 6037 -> 5.3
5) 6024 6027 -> 5.2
